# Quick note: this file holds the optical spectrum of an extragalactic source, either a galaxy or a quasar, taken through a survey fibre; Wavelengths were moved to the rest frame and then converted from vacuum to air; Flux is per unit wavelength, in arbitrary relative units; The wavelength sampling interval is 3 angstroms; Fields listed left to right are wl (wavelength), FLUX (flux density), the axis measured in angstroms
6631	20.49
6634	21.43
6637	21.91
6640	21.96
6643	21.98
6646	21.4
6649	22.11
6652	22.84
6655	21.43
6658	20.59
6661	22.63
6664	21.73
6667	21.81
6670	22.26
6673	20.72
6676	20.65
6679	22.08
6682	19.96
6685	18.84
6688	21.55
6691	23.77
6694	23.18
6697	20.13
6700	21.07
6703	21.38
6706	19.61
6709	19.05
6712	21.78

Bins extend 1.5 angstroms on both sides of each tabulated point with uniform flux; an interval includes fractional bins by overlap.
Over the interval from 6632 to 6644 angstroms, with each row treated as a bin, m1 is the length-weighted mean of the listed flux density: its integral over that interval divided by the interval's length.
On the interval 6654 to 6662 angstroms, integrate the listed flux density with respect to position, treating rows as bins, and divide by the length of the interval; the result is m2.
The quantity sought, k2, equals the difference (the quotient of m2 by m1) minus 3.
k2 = -2.012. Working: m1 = 21.8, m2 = 21.5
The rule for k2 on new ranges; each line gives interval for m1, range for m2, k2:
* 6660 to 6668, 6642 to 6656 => -2.003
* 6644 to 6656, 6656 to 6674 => -2.015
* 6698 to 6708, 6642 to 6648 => -1.945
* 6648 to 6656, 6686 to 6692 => -1.996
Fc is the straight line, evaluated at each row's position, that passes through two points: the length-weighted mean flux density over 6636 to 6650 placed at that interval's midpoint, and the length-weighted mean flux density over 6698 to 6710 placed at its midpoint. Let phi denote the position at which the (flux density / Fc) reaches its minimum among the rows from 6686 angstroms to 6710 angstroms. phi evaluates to 6709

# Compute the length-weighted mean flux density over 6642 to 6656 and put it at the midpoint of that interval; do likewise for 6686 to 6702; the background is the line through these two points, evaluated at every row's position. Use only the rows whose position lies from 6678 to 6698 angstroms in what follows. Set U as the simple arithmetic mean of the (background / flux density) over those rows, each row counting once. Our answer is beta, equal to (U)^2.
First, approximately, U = 1.03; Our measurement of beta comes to 1.06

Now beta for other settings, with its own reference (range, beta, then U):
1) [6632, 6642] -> 1.02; 1.01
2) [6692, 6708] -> 1.08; 1.04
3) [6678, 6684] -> 1.09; 1.04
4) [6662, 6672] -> 1.00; 1.00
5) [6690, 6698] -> 0.96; 0.98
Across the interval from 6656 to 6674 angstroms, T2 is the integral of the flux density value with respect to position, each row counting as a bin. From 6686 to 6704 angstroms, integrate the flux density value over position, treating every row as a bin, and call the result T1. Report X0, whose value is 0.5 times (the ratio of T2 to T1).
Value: 0.497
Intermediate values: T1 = 392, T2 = 390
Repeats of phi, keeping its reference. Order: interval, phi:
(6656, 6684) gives 6682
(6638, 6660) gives 6658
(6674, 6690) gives 6685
